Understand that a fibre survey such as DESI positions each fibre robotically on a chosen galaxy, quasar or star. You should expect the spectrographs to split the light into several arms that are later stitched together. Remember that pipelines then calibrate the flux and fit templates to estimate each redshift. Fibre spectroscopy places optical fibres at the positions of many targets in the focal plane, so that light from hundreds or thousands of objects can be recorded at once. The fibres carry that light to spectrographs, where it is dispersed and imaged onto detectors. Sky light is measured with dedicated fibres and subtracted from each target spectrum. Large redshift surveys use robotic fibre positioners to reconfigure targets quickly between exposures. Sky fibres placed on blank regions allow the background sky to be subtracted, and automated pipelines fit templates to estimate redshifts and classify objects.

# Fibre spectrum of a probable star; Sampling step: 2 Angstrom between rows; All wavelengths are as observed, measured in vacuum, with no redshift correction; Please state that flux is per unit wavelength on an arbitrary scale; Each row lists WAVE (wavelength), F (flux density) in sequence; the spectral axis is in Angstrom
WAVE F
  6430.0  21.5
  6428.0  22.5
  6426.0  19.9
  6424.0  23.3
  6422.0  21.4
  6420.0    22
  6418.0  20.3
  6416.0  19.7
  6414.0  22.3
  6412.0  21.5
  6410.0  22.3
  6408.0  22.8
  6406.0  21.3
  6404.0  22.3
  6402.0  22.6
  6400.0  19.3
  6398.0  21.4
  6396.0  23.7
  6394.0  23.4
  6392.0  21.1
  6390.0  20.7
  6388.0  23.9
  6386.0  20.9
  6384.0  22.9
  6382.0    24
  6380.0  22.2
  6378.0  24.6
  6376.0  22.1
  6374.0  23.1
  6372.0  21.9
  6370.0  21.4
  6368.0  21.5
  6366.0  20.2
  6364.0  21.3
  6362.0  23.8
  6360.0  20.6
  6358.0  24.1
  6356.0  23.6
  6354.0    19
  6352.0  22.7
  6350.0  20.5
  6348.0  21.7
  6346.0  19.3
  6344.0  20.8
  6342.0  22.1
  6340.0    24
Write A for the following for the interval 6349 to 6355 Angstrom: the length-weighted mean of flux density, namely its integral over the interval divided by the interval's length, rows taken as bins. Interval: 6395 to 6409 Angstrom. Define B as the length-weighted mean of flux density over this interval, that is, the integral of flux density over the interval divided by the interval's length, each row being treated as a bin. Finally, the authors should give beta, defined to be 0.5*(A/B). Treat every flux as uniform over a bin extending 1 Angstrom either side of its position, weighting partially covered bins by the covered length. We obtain 0.47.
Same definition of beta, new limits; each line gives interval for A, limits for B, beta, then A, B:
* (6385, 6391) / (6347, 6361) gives 0.50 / 21.8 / 21.7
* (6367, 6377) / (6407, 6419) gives 0.51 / 22.0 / 21.5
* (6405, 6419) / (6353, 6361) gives 0.49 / 21.5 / 21.8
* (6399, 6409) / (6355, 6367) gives 0.49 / 21.7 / 22.3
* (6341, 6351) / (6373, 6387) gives 0.46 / 20.9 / 22.8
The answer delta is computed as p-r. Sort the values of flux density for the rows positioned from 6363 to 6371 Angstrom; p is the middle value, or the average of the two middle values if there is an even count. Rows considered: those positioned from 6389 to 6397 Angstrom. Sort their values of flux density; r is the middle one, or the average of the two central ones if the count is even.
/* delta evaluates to -0.9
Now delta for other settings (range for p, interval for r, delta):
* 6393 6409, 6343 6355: 1.8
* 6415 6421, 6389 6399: -1.1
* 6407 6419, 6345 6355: 1.4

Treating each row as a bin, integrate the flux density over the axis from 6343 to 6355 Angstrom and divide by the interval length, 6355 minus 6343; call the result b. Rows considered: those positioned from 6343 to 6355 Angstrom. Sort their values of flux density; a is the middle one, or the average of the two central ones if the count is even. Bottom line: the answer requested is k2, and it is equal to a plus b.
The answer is 41.3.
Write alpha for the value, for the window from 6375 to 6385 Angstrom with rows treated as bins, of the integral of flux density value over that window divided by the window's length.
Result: 23.2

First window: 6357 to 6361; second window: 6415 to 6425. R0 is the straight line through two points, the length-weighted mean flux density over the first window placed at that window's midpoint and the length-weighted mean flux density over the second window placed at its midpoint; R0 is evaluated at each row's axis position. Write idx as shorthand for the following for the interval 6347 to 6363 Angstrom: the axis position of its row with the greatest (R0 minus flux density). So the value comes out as 6354.0 Angstrom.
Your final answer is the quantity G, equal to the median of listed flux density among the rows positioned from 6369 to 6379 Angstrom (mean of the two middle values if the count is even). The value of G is 22.1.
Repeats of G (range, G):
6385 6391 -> 20.9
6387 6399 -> 22.4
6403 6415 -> 22.3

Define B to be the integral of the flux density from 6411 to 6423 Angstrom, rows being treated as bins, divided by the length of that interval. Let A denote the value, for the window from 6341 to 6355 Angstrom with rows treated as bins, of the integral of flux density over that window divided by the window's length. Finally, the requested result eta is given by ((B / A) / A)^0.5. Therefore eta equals 0.221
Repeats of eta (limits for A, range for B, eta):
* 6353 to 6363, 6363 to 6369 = 0.206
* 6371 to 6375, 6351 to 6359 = 0.210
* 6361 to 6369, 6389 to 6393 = 0.211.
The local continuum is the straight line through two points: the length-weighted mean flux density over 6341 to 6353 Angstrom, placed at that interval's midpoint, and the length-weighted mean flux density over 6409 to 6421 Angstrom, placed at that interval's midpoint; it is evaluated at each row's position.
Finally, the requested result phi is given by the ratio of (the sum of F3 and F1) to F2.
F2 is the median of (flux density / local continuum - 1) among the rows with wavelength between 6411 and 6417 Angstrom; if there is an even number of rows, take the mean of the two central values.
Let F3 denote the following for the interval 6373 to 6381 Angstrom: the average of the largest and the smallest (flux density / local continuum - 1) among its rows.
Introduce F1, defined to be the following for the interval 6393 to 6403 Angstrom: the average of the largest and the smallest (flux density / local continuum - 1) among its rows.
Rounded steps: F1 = 0.01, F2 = 0.007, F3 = 0.10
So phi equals 15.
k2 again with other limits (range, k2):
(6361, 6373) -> 43.1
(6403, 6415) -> 44.4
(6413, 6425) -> 43.2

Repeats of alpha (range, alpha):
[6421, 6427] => 21.5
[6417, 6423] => 21.2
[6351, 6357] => 21.8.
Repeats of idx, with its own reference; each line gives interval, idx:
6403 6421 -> 6416.0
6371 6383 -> 6372.0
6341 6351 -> 6346.0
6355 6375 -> 6366.0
